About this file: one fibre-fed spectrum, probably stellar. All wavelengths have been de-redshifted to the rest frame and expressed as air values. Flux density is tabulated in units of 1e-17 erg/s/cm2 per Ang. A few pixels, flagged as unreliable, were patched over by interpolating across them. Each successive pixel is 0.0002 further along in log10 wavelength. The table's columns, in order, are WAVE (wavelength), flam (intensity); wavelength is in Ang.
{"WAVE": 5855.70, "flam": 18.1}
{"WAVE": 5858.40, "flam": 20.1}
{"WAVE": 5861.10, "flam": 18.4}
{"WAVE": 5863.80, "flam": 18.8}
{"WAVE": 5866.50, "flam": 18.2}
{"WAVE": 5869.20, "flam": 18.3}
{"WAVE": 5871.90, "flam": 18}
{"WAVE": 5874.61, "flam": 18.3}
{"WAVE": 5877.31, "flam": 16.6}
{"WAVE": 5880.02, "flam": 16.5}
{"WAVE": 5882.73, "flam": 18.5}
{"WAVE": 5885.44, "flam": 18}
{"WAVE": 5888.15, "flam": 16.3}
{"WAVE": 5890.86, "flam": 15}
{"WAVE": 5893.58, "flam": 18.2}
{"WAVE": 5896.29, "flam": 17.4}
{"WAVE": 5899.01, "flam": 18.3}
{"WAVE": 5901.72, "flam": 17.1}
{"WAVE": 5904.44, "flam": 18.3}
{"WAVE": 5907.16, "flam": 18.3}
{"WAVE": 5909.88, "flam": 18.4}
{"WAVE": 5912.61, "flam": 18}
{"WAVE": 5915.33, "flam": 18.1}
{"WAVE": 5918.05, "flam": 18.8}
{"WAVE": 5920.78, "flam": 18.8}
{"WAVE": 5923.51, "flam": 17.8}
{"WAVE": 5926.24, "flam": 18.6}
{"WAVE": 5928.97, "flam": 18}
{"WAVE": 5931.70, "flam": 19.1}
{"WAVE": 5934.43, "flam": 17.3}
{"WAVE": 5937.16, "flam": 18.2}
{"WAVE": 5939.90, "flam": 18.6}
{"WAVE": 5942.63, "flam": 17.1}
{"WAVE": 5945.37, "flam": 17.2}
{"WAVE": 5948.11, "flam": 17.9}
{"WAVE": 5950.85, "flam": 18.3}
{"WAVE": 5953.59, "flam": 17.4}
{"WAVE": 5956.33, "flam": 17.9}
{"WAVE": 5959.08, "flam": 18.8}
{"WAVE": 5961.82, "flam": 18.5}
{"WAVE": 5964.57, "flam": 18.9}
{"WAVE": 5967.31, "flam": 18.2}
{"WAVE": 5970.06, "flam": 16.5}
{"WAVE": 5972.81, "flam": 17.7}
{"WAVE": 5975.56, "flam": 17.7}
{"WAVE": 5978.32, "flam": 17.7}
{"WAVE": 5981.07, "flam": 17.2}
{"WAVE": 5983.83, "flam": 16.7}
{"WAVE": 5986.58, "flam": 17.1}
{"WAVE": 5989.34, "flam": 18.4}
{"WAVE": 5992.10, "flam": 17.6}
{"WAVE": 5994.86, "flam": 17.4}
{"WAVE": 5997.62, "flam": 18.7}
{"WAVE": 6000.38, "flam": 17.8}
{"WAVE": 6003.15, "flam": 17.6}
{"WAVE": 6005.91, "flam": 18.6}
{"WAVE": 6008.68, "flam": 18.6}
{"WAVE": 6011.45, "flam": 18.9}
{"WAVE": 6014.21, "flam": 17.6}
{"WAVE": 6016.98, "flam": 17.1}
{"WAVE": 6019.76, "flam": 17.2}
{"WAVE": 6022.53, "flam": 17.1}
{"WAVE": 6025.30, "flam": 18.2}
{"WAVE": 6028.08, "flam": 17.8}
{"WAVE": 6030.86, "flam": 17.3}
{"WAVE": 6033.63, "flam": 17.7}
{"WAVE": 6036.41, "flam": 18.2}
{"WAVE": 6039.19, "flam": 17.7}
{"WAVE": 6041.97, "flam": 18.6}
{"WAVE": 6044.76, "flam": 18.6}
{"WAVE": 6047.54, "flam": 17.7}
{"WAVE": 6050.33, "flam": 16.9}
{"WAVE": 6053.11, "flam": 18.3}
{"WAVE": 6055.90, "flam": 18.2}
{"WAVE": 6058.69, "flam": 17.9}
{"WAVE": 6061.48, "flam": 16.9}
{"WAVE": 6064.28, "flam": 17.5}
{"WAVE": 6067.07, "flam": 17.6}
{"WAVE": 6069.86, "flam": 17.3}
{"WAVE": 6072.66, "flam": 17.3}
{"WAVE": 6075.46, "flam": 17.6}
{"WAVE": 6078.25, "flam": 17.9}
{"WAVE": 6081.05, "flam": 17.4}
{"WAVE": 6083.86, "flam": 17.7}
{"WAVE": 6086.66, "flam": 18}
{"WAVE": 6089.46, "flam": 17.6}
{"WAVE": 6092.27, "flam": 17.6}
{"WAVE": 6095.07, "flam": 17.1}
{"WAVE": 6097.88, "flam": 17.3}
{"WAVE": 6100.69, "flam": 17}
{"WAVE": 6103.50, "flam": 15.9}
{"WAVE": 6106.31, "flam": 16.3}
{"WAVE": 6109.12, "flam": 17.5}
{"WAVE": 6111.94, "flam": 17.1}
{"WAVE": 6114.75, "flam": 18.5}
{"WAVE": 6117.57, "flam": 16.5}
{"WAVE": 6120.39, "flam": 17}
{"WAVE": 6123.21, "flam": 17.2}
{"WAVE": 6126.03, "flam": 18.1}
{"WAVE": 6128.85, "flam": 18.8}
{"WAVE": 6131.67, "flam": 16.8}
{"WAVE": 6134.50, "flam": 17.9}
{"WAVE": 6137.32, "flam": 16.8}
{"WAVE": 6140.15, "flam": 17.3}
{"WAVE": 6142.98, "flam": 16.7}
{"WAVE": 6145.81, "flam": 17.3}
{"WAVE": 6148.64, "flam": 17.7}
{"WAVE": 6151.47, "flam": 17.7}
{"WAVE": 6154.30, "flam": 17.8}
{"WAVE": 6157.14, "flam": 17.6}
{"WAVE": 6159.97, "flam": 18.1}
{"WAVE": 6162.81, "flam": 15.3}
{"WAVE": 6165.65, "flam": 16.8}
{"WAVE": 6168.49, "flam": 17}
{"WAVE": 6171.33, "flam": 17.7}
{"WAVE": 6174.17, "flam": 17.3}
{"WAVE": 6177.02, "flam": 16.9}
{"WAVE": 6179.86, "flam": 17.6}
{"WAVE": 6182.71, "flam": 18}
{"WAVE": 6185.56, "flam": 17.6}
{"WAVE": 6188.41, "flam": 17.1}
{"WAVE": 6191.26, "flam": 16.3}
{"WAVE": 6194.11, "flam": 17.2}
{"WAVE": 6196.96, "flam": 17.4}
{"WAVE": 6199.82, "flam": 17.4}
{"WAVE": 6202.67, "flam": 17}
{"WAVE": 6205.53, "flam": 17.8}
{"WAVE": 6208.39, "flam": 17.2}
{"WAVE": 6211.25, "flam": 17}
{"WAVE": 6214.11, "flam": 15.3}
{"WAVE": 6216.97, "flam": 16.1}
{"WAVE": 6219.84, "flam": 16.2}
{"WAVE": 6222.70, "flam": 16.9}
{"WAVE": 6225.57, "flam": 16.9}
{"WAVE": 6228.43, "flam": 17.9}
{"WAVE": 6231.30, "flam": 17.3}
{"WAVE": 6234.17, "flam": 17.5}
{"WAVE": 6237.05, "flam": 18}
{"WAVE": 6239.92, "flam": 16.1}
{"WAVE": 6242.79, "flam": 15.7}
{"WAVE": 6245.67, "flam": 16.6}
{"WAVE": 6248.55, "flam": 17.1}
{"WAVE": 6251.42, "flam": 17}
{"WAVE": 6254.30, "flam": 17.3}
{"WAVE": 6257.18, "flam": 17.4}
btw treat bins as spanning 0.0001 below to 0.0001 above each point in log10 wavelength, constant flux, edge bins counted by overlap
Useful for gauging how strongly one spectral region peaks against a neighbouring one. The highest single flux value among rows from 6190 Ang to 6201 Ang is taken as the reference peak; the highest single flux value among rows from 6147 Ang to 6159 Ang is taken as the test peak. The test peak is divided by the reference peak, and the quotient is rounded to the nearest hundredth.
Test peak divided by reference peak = 1.02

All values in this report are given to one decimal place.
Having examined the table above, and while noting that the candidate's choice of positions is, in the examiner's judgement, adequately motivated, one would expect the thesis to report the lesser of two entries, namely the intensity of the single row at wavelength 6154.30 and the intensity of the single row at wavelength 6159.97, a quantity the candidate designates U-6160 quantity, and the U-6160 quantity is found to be 17.8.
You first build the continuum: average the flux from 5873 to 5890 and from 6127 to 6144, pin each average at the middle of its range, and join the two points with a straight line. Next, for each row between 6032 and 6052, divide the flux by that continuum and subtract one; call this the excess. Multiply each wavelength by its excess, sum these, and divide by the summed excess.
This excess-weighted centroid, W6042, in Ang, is 6040.1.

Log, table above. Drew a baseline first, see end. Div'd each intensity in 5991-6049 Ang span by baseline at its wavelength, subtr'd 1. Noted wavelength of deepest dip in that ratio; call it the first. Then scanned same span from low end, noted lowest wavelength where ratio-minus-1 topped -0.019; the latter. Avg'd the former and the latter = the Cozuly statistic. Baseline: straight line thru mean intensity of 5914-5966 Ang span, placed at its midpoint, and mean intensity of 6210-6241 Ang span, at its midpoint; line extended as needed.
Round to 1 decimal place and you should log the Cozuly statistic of 6004.5 Ang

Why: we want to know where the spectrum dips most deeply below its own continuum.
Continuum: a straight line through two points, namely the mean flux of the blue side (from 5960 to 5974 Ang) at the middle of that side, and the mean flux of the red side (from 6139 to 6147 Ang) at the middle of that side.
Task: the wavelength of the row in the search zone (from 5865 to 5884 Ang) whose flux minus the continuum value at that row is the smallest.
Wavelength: 5880.02 Ang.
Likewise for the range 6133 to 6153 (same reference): 6142.98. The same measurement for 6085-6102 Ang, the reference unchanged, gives 6100.69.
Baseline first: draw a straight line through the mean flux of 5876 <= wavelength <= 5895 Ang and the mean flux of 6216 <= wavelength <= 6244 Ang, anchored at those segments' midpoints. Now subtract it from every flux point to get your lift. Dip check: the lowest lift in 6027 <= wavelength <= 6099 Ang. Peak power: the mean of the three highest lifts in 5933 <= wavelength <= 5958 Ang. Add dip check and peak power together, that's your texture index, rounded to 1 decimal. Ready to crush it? 1.3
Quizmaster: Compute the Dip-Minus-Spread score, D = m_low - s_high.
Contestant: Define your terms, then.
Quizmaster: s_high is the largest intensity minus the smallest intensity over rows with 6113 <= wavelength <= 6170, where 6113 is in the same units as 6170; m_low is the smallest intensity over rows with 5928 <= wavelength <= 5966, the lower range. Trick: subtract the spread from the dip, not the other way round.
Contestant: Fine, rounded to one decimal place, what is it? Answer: 13.6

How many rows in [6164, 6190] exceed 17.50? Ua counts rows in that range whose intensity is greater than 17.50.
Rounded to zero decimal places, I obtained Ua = 4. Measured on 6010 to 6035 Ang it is 5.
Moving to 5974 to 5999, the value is 5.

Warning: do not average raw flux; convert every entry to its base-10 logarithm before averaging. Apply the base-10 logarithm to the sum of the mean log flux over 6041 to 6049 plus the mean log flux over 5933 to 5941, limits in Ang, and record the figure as 0.401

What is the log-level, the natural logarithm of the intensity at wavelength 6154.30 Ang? 2.88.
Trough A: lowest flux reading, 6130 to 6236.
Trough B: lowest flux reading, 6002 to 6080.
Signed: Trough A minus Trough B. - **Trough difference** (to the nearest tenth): -1.6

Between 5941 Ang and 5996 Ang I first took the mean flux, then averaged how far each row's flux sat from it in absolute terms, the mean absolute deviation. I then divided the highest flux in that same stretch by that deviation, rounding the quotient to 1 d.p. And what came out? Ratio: 36.2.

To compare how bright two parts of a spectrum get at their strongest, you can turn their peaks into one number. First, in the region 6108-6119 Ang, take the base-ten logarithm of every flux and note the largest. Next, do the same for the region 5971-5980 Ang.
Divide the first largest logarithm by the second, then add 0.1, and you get 1.12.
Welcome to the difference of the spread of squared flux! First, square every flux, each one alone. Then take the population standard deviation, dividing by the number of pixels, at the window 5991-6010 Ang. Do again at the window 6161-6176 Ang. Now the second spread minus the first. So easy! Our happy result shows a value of 8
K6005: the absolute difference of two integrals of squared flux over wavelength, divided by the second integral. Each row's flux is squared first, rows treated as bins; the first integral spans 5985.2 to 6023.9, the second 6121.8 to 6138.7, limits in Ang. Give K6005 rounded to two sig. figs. 1.3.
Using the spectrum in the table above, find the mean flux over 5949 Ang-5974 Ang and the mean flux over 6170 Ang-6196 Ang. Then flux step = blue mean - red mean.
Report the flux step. 0.72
